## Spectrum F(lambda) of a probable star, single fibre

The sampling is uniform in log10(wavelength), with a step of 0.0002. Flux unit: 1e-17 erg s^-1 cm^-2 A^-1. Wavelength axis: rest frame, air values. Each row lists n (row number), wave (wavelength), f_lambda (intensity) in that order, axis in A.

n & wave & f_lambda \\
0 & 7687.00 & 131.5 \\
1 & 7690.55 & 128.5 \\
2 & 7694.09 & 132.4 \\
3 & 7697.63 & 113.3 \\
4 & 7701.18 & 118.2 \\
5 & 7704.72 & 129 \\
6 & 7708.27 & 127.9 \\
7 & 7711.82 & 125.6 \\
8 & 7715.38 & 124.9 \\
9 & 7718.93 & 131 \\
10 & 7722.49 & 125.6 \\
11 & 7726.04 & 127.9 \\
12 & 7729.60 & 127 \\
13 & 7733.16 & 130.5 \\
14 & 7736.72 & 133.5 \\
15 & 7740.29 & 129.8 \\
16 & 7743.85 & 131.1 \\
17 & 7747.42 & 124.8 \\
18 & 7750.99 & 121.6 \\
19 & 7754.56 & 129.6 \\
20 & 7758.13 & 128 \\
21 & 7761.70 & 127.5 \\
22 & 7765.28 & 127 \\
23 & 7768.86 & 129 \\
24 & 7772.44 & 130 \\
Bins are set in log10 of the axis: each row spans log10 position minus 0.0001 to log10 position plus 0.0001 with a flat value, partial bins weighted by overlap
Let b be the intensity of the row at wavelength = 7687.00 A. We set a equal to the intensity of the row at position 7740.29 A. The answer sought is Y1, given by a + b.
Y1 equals 261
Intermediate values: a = 129.8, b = 131.5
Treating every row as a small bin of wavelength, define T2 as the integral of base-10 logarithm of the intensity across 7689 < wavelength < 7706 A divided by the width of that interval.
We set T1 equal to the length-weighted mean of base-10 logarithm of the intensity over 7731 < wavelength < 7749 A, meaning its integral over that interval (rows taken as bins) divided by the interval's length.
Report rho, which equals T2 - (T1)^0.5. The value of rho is 0.640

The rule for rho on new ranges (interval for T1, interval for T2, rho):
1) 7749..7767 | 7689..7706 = 0.644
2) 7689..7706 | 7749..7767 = 0.656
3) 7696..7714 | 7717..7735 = 0.664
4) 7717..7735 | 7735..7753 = 0.655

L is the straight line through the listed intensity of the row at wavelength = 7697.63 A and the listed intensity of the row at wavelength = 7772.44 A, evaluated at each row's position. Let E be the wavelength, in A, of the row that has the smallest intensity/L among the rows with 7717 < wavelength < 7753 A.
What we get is 7750.99 A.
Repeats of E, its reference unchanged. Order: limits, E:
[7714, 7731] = 7729.60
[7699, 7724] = 7701.18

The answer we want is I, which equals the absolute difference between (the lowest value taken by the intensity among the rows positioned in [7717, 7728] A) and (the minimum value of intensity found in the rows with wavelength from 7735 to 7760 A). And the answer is 4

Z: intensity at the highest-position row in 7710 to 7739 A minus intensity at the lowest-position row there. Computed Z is 8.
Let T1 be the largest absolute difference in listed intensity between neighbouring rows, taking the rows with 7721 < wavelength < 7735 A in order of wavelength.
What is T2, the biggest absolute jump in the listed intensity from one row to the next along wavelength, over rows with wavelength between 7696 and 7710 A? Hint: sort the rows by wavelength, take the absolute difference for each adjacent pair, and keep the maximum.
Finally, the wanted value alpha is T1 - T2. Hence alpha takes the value -7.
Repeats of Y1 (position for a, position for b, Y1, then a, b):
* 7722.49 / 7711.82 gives 251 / 125.6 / 125.6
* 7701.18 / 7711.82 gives 244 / 118.2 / 125.6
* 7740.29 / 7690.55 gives 258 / 129.8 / 128.5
